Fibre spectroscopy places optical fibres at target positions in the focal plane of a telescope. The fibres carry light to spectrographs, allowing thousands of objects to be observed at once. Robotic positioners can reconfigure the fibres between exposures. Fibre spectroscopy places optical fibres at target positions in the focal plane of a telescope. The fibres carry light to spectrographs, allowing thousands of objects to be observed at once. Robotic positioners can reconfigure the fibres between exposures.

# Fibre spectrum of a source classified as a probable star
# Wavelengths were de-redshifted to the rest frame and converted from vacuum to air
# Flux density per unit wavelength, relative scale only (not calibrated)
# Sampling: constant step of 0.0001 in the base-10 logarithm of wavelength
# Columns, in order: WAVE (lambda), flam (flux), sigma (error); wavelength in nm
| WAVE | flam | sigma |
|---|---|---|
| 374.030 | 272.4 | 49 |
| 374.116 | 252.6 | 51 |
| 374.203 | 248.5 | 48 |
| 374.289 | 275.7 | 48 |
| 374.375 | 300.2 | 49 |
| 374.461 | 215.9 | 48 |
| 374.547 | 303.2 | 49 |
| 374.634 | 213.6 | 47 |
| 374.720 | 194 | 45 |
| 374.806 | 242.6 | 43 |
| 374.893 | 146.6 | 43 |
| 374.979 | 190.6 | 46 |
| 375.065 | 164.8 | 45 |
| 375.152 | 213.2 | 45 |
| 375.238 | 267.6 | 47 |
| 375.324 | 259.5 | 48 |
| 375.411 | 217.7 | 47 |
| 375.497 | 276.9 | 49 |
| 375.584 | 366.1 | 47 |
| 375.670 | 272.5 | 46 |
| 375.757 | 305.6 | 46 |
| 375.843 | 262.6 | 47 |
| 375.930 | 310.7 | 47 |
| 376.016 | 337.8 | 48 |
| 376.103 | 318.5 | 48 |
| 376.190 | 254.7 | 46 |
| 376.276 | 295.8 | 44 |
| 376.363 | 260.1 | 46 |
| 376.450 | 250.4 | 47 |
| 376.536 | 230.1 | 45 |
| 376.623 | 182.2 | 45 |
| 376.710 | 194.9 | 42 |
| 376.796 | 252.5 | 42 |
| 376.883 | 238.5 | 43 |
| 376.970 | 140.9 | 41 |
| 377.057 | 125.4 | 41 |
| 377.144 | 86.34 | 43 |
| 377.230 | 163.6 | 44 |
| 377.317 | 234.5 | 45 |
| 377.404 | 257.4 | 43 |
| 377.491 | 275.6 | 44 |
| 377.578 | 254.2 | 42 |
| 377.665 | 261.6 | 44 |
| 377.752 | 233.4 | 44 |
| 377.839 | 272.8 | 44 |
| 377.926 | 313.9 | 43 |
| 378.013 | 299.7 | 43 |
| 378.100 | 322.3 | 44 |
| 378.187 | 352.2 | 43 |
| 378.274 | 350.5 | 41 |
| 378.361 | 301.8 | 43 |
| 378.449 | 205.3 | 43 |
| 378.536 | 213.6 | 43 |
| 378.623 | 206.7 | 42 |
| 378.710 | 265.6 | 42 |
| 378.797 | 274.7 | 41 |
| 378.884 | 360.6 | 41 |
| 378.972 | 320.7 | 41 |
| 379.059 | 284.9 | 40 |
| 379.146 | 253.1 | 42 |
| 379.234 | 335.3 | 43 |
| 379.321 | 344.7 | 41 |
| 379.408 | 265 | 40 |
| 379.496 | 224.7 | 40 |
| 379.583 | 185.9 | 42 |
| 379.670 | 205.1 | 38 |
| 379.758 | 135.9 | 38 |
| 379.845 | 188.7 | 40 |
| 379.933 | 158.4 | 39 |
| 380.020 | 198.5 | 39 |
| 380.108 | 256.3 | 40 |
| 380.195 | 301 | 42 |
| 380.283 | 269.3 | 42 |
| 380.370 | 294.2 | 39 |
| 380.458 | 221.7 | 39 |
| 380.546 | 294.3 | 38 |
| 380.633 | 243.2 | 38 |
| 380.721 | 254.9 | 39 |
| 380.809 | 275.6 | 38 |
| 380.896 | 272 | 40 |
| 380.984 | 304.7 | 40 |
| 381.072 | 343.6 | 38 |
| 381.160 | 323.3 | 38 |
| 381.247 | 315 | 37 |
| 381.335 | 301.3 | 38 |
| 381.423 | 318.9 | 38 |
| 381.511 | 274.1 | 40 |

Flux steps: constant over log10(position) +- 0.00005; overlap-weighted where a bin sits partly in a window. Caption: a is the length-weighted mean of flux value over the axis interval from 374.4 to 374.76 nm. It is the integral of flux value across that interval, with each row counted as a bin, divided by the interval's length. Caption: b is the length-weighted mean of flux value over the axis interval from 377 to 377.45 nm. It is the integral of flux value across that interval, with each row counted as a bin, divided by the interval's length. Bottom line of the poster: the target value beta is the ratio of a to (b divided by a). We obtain 320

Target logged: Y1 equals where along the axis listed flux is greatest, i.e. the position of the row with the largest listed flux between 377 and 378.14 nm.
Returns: 378.100 nm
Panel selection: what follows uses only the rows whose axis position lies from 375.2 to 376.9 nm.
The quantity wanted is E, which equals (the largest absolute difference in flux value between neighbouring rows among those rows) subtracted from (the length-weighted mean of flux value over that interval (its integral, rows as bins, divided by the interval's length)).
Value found 175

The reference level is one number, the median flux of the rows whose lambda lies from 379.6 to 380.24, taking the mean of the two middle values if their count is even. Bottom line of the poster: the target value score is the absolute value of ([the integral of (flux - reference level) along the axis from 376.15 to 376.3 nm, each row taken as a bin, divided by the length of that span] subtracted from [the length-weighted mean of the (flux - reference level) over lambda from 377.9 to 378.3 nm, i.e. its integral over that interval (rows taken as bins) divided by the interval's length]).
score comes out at 54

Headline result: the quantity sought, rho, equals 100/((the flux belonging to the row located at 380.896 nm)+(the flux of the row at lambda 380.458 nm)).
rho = 0.203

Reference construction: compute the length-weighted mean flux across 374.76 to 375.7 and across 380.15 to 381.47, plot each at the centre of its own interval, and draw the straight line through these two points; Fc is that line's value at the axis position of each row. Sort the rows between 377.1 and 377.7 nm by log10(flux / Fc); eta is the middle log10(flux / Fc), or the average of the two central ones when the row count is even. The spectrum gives -0.01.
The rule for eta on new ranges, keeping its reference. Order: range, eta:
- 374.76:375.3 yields -0.07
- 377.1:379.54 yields 0.00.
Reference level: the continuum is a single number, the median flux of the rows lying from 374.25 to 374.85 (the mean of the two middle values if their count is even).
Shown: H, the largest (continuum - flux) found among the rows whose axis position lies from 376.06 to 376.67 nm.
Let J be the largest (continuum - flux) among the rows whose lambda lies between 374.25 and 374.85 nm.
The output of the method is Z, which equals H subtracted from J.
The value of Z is -12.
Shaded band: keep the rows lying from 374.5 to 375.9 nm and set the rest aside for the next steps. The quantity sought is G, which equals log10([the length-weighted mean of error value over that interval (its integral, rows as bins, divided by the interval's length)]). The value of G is 1.665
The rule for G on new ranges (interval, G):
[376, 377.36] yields 1.646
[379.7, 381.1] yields 1.594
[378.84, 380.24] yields 1.606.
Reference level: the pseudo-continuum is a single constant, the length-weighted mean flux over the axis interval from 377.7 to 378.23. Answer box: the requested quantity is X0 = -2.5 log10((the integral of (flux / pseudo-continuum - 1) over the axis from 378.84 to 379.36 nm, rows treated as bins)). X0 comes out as 3.8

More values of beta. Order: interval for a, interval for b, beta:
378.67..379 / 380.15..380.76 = 346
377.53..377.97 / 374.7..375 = 369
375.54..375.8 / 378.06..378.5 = 325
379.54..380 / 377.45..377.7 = 118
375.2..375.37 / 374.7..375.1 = 367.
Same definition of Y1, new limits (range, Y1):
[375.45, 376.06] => 375.584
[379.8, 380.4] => 380.195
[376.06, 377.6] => 376.103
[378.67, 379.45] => 378.884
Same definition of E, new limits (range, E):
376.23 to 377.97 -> 129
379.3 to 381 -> 163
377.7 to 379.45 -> 192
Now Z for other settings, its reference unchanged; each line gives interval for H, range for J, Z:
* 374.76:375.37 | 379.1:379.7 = -39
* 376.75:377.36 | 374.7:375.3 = -60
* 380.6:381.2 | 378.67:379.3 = -10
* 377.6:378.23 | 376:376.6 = 3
